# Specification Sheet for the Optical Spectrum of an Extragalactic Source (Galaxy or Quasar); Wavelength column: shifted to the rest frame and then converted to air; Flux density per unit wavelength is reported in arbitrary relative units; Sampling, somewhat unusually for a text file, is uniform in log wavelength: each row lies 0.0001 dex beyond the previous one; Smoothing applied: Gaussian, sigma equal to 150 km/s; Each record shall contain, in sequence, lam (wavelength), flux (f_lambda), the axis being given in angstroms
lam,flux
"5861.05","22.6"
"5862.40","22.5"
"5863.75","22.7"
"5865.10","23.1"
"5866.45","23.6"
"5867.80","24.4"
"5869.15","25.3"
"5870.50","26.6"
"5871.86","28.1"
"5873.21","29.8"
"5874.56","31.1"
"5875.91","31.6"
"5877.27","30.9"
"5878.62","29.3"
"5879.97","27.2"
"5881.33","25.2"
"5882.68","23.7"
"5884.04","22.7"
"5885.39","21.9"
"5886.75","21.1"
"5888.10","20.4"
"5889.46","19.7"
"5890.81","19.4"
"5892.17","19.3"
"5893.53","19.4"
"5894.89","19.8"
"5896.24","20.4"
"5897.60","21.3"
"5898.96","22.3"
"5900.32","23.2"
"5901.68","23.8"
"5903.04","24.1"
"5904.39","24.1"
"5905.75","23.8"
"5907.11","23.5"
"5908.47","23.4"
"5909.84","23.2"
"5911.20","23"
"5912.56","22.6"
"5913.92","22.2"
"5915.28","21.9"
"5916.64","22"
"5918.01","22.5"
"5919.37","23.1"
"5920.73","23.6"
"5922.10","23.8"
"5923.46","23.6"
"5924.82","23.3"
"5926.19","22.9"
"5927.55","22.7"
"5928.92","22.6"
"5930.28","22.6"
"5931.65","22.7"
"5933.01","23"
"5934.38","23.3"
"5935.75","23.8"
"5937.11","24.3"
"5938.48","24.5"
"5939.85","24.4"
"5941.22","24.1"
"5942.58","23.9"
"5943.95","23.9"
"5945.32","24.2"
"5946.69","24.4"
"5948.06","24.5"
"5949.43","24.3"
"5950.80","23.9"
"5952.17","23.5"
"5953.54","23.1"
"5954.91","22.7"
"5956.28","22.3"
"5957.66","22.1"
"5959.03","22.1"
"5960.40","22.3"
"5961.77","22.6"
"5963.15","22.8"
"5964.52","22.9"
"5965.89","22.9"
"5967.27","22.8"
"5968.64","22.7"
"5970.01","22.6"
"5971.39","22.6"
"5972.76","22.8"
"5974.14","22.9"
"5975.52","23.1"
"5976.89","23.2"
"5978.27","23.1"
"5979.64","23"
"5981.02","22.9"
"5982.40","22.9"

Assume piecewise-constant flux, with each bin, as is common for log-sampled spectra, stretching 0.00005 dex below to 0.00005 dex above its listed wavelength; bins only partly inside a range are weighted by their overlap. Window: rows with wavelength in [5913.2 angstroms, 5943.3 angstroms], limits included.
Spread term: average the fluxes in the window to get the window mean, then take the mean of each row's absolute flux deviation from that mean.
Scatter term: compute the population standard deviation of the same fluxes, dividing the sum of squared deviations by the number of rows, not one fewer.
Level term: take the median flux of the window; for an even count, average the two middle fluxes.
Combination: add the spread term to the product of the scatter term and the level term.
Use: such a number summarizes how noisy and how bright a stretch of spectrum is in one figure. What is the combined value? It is 18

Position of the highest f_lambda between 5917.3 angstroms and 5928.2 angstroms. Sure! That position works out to 5922.10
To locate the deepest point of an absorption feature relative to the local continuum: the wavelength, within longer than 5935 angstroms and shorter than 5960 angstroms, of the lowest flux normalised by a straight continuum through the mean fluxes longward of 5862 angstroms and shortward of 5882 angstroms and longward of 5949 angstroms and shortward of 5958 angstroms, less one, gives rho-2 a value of 5957.66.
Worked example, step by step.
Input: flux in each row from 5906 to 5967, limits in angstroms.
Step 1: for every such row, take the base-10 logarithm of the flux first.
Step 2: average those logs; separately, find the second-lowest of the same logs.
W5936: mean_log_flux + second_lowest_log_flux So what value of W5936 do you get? 2.71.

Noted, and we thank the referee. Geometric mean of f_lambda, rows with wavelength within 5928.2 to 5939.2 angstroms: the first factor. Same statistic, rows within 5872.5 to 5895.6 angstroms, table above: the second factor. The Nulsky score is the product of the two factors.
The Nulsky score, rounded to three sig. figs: 557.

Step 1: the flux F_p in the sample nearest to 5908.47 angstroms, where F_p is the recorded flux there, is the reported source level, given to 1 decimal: 23.4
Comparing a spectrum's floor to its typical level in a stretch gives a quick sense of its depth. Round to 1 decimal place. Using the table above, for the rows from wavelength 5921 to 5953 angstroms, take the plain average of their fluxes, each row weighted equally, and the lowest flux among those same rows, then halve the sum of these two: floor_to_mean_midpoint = 23.1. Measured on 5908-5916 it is 22.3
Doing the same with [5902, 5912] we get 23.3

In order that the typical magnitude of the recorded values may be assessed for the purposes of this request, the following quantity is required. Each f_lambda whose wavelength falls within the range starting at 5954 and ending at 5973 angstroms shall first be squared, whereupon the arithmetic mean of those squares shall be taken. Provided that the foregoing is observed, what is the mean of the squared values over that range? 510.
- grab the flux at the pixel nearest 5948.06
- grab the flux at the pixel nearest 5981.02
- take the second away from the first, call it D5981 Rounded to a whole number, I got 2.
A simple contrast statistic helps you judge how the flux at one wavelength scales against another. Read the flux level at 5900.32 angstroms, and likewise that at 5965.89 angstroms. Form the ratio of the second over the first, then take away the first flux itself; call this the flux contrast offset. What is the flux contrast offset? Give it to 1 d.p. -22.2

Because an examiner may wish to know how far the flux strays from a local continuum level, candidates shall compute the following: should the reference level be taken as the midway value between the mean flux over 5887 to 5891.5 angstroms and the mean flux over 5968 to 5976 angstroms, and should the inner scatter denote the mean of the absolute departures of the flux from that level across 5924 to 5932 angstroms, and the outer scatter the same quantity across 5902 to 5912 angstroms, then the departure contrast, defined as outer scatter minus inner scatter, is 0.8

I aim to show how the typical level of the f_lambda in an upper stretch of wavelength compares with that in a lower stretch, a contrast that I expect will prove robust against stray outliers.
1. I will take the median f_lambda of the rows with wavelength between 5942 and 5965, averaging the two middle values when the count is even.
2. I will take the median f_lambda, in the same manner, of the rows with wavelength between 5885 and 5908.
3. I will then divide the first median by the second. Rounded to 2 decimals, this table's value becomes 1.08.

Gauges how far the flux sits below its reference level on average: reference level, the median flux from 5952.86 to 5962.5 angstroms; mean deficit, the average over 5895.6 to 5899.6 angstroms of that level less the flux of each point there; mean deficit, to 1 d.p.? 1.0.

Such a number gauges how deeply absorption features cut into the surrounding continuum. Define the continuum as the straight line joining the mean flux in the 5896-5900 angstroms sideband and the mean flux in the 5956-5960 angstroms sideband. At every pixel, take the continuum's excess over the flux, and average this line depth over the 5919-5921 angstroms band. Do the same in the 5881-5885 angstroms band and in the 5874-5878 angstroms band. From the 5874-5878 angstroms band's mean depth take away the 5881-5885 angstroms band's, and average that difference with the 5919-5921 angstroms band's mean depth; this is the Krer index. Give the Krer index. -4.6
